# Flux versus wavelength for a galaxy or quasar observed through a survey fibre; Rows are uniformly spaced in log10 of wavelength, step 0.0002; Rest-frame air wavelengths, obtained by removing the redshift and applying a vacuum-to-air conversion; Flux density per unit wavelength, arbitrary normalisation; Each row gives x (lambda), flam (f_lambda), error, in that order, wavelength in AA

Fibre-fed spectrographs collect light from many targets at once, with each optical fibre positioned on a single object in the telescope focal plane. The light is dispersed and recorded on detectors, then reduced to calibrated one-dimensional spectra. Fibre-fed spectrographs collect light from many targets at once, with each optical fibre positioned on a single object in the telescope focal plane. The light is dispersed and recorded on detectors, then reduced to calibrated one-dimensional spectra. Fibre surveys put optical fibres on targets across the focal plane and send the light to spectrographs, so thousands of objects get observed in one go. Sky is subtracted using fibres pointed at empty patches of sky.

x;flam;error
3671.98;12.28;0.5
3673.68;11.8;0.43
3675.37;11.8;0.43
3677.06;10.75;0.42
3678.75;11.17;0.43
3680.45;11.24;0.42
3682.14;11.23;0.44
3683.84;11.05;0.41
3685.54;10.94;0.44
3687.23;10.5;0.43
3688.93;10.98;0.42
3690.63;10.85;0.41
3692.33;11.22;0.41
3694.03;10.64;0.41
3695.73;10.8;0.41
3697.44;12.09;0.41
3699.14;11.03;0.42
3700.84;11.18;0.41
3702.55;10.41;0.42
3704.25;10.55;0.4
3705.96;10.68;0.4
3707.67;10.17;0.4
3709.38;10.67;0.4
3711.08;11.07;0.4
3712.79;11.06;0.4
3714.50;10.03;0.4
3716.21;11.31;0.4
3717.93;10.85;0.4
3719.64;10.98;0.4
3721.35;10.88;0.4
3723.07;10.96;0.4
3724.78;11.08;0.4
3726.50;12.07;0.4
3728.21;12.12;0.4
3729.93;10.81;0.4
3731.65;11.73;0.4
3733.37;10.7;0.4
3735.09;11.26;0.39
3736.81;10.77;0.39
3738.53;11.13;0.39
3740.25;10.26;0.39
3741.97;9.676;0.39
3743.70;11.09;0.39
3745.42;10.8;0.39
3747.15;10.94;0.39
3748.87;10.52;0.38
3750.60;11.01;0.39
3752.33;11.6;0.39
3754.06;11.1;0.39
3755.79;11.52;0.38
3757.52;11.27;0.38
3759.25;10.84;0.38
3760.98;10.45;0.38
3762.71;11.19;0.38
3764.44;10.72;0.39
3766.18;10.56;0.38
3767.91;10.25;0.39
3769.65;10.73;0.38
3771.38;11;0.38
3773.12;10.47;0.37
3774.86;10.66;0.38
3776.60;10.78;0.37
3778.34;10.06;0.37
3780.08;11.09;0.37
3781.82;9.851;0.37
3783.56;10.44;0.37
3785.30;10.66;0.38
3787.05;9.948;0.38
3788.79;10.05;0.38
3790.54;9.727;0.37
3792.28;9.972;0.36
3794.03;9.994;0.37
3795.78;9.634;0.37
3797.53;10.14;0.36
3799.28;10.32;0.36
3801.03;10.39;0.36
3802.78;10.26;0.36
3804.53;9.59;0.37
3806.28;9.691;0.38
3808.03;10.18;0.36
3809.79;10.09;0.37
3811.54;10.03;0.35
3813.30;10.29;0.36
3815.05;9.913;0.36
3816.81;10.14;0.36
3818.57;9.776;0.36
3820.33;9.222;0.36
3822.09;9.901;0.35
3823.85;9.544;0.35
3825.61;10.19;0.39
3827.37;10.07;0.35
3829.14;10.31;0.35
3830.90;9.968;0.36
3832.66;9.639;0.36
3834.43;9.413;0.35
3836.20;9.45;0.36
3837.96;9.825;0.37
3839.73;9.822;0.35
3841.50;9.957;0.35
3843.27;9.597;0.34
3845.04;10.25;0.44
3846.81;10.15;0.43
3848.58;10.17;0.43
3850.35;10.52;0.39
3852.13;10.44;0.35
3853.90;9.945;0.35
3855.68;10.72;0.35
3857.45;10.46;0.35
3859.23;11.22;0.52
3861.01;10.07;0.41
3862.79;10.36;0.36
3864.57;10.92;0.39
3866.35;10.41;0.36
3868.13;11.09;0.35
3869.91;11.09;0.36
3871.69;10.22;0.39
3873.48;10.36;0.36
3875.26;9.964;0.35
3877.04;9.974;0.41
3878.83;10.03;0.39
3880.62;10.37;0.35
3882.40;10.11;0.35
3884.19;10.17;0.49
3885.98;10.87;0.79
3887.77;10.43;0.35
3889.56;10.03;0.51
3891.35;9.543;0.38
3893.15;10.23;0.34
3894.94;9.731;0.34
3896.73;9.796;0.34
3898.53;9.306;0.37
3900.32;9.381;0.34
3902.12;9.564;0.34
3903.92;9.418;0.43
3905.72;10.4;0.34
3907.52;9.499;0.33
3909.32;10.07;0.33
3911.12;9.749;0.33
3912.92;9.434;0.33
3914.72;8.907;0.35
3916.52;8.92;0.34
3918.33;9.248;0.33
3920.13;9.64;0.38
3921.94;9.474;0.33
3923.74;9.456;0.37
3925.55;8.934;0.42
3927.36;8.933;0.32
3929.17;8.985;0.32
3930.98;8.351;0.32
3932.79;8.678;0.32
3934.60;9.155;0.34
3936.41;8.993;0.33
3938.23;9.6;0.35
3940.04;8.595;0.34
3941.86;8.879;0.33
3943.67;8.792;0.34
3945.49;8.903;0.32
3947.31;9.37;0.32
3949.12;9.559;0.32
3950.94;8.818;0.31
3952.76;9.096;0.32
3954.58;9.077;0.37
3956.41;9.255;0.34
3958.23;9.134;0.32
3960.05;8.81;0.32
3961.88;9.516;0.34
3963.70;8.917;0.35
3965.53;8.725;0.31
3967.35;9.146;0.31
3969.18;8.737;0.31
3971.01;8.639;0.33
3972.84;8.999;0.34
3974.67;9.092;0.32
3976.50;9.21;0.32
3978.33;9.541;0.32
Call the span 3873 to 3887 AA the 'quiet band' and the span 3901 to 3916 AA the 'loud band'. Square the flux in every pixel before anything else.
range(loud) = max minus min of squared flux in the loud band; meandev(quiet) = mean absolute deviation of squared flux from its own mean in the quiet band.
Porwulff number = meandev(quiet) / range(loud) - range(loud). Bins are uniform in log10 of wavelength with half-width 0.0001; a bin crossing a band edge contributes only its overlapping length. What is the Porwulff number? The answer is -29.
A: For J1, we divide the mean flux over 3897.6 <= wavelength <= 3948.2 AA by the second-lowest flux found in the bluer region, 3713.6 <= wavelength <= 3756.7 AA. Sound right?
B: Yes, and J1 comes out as 0.92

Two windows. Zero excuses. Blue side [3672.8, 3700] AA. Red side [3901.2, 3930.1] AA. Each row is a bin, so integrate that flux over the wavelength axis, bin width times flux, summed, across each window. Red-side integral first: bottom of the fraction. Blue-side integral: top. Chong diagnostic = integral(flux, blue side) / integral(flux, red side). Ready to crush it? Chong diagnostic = 1.11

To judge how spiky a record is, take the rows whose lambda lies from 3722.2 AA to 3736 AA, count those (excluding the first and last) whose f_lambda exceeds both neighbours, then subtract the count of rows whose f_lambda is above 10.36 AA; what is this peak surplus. -6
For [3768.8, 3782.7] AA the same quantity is -3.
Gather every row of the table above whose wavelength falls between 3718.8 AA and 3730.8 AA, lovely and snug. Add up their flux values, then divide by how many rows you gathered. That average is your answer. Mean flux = 11.3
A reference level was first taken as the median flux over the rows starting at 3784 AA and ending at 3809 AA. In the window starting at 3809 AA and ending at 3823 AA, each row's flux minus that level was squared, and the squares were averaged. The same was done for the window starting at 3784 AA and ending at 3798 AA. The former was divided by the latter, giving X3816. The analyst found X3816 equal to 1.2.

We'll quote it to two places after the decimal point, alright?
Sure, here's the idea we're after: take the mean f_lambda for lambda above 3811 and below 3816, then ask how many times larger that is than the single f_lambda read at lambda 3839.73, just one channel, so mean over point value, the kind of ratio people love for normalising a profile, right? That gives 1.03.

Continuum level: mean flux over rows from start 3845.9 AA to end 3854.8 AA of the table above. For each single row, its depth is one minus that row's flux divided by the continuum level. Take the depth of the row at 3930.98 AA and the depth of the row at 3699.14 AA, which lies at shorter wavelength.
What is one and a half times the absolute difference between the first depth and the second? 0.39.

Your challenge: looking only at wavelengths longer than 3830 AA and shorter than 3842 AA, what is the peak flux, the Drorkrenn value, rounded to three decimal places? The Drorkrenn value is 9.968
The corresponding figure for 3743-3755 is 11.600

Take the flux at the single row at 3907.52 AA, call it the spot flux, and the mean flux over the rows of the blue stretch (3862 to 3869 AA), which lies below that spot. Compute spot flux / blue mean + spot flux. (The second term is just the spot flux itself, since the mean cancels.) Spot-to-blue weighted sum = 10.4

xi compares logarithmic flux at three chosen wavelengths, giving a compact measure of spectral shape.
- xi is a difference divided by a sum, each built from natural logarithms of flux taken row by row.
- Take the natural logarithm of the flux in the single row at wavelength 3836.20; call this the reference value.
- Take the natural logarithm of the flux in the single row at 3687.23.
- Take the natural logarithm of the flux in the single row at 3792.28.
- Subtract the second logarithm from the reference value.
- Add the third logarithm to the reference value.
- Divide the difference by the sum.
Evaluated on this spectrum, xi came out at -0.0232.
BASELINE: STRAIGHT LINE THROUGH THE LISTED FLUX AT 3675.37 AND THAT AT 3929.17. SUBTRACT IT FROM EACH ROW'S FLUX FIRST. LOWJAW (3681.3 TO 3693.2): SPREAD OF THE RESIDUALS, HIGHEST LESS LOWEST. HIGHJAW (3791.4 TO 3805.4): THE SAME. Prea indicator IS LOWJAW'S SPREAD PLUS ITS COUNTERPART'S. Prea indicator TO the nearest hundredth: 1.59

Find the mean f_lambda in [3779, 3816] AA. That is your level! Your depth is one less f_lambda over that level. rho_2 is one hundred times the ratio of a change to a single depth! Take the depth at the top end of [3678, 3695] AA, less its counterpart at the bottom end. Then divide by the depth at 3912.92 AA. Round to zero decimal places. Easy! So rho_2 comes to 79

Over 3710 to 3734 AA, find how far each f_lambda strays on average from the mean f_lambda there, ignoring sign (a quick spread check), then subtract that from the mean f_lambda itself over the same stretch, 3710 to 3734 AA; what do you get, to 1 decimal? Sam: 10.7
